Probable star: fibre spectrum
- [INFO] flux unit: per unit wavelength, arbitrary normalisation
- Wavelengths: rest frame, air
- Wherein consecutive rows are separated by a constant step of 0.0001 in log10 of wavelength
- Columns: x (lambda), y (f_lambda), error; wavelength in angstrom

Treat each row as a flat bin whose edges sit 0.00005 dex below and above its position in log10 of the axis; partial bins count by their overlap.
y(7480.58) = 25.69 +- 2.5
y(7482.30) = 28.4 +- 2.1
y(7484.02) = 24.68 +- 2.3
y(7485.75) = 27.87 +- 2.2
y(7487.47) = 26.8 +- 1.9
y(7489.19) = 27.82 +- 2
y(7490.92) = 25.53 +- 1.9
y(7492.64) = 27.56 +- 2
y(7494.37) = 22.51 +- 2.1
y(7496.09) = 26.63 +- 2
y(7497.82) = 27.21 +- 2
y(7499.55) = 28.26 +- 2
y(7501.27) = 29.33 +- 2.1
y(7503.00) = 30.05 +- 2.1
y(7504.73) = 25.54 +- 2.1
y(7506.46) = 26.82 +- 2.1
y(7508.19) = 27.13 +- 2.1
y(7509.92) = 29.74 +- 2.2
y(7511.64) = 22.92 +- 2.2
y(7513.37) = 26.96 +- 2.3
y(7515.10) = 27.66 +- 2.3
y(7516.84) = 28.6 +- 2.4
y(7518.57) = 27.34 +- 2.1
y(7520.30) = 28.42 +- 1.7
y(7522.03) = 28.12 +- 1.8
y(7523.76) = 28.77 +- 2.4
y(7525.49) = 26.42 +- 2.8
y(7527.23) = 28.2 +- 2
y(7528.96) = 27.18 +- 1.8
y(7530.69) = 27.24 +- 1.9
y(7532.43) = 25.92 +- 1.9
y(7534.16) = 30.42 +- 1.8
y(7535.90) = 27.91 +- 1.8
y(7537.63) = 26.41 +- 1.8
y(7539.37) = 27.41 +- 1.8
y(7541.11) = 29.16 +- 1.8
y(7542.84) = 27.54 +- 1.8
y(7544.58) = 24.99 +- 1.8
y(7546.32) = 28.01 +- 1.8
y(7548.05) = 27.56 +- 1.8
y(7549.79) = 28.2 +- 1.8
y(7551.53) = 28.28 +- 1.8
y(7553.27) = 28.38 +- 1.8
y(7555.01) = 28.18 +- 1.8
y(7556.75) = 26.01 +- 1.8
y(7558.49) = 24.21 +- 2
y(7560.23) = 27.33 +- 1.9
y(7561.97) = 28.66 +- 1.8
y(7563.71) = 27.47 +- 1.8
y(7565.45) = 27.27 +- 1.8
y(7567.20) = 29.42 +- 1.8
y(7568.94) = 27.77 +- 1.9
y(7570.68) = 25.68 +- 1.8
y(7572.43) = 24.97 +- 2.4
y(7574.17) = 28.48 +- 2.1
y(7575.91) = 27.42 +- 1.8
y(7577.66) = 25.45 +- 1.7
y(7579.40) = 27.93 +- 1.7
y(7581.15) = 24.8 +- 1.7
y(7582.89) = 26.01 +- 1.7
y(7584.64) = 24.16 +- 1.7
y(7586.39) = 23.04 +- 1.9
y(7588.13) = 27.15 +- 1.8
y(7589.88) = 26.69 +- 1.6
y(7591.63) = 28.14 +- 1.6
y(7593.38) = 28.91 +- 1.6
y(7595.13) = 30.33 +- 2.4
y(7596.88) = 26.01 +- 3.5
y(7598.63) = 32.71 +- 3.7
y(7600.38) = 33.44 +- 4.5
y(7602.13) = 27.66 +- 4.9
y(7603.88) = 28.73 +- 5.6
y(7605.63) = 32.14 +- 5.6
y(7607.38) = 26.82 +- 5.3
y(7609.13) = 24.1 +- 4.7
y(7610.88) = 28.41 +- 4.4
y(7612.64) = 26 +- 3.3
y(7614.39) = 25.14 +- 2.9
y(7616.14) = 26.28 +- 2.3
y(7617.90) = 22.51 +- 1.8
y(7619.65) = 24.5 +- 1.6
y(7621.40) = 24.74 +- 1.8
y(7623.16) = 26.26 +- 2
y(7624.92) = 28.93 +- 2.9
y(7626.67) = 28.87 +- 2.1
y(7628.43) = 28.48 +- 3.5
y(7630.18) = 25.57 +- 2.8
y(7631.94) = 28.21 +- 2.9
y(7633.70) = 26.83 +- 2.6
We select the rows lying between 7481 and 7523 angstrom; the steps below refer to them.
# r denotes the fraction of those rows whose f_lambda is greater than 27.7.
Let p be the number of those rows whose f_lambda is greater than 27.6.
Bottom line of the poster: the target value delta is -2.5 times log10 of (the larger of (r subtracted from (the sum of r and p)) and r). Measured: -2.603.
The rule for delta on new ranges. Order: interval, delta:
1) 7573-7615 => -2.603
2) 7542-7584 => -2.500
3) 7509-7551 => -2.698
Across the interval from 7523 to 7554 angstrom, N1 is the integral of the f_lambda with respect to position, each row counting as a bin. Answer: 857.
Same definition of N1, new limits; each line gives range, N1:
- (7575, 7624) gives 1322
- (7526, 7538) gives 331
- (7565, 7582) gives 457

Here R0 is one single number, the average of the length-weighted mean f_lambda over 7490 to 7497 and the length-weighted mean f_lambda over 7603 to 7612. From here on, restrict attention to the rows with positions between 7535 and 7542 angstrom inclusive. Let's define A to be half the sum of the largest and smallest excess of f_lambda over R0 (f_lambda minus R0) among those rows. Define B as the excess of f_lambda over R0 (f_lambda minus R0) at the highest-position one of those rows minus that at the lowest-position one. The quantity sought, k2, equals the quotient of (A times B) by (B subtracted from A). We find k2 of -5.1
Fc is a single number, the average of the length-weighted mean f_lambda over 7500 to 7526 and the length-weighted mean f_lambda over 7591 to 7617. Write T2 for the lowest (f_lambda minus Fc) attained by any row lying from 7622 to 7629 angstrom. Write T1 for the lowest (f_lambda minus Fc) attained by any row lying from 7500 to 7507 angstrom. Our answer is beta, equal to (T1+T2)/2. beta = -2.1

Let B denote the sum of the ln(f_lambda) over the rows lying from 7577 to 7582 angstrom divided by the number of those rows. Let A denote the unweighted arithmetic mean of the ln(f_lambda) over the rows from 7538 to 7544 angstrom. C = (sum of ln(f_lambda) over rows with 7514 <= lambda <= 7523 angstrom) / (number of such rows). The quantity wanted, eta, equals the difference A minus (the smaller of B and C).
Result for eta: 0.074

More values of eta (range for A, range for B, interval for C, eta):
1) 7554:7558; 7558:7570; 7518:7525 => -0.012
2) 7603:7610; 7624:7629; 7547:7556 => -0.012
